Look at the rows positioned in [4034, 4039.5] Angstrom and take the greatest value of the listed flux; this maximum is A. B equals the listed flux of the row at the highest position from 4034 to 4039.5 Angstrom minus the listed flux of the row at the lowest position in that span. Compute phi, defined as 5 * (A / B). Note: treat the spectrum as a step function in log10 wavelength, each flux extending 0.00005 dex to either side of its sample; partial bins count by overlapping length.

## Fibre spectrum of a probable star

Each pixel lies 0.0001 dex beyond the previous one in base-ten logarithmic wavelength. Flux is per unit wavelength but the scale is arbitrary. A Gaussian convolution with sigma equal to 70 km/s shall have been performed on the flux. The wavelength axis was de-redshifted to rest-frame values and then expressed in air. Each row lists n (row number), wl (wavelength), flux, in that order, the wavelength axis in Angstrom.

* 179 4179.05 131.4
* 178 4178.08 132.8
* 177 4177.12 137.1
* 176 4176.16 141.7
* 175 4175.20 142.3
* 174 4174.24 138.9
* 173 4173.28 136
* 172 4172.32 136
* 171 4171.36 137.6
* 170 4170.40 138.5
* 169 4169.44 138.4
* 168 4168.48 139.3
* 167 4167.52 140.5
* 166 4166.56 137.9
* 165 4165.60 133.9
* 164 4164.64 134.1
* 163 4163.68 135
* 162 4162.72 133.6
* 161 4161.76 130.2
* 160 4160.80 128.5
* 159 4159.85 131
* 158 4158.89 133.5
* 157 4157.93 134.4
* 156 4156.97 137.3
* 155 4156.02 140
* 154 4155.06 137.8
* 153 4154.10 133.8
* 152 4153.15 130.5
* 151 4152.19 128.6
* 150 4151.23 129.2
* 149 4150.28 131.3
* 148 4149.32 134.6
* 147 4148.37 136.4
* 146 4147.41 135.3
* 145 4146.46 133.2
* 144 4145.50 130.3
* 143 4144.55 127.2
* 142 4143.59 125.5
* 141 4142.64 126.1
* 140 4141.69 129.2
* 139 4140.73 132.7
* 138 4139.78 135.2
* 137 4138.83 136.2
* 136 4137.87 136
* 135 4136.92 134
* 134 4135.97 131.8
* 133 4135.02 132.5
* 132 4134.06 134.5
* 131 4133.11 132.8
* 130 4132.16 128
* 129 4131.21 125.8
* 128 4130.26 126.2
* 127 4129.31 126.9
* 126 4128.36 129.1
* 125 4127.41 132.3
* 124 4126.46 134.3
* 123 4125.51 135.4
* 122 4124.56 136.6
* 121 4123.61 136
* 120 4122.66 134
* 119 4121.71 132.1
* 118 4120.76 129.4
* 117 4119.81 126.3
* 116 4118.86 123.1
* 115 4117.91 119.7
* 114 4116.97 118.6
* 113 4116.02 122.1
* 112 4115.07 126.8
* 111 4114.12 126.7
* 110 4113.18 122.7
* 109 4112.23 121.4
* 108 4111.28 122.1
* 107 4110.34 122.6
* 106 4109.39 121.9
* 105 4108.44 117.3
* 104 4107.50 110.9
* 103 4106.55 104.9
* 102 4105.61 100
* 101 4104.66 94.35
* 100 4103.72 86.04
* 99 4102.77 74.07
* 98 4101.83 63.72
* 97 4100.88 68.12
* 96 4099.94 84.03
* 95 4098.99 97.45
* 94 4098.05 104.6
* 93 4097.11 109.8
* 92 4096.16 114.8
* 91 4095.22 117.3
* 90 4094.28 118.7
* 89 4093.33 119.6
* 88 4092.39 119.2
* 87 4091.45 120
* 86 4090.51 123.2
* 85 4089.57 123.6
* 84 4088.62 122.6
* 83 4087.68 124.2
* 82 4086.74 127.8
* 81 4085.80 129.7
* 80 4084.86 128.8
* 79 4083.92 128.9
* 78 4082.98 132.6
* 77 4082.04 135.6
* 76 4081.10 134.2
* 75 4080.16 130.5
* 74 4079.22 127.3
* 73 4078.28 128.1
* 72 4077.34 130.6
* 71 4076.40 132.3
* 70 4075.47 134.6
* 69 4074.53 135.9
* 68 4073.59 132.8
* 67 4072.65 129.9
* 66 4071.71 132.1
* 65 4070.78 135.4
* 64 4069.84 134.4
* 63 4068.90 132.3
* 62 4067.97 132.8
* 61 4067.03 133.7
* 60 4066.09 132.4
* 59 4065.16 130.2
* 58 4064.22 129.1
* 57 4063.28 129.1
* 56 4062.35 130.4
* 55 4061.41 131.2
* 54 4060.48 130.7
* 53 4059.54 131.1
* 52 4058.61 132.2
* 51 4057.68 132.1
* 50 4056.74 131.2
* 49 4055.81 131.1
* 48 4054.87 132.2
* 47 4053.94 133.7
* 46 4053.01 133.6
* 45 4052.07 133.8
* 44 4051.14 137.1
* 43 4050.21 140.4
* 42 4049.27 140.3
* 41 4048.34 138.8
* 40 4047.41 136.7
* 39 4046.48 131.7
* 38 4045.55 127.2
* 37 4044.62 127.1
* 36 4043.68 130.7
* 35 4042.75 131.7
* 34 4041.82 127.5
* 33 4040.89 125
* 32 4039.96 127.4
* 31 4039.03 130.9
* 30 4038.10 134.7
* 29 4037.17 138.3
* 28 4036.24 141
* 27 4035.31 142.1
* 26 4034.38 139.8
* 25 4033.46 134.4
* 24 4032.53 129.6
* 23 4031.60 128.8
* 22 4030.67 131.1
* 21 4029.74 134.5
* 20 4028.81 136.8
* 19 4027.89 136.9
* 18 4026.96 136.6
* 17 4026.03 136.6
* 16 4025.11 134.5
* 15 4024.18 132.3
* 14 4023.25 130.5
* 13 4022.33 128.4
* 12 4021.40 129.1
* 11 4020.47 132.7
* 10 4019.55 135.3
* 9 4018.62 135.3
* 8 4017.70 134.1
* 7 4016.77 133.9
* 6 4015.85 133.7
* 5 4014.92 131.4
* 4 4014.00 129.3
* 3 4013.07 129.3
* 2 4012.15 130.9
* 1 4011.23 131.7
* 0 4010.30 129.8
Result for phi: -80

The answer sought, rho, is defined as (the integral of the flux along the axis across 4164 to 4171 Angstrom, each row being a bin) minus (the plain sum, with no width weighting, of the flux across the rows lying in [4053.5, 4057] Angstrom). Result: 434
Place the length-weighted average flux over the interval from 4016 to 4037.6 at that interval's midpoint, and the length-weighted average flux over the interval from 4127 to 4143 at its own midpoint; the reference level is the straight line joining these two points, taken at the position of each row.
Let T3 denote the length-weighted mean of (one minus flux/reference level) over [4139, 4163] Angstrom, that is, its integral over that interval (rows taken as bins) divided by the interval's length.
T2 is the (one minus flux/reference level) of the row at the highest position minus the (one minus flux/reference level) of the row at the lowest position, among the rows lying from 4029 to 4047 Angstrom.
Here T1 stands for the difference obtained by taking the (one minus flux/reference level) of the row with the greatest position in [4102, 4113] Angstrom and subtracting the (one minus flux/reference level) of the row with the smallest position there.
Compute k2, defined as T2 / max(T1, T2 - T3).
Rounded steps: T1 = -0.36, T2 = 0.017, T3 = -0.012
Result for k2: 0.6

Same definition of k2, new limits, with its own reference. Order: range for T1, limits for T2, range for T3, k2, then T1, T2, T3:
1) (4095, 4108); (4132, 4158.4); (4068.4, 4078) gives -1.2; 0.05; -0.055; 0.001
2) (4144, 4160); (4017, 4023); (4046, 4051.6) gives 0.6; -0.03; 0.041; -0.027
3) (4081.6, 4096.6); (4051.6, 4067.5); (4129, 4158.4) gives 0.0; 0.15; -0.003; -0.009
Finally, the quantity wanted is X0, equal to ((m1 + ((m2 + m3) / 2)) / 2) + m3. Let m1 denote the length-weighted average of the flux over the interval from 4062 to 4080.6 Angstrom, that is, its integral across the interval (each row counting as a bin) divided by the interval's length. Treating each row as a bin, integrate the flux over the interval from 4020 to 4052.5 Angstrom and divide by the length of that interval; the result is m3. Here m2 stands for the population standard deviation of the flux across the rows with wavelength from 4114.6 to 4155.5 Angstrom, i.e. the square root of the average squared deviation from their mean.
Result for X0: 234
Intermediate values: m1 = 132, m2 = 4.7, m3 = 134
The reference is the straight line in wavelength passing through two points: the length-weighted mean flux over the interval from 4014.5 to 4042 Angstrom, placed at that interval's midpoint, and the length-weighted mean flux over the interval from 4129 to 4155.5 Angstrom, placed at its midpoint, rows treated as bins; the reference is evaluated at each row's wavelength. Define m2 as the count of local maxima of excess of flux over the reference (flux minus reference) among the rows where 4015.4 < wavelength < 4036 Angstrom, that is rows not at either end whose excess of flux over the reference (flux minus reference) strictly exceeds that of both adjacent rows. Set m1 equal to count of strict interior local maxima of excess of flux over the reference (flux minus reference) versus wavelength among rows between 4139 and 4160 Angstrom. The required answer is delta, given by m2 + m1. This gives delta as 4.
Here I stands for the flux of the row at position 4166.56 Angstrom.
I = 137.9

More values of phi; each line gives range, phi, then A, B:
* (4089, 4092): -172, 123.6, -4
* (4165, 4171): 153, 140.5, 5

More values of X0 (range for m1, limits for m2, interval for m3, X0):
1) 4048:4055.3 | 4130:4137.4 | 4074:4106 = 213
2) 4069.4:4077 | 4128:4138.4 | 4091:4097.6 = 214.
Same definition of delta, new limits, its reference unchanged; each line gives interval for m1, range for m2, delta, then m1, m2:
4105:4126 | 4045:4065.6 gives 7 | 3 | 4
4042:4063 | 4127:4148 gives 6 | 4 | 2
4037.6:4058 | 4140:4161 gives 5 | 3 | 2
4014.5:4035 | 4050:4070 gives 6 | 2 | 4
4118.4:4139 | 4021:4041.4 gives 4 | 2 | 2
